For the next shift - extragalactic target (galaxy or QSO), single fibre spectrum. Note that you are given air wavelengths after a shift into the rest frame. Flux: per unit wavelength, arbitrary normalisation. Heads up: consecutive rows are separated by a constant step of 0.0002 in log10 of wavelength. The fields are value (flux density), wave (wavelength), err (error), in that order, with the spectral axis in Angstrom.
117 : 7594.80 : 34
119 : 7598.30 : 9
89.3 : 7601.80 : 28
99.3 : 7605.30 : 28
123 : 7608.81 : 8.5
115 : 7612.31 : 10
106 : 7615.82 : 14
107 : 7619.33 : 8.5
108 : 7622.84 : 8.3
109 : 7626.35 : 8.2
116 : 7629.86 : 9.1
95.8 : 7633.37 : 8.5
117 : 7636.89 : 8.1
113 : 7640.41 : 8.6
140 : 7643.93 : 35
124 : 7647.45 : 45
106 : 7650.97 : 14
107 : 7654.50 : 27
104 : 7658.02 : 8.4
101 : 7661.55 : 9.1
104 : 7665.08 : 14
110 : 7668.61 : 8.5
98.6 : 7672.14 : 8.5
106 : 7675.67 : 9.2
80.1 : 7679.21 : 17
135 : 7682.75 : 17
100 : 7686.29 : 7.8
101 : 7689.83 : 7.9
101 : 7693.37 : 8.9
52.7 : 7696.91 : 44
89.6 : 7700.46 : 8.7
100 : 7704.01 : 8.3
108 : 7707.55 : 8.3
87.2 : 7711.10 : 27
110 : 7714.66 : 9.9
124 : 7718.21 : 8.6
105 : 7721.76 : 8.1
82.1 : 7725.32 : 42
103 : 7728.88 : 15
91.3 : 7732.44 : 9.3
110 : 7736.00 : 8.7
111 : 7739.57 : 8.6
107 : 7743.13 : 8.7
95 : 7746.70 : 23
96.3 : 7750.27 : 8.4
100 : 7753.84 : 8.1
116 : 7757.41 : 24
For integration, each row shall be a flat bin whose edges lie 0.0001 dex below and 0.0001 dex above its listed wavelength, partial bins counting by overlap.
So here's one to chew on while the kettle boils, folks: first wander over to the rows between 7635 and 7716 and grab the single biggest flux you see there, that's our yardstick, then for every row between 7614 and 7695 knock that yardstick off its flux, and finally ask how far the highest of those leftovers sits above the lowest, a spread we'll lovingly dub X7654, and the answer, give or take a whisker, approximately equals 60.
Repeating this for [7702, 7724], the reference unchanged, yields 37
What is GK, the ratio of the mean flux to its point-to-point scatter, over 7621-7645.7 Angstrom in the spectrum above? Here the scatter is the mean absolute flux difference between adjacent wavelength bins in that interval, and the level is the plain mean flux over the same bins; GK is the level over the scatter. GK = 8.5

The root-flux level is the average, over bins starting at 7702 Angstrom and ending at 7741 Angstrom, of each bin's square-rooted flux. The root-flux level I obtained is 10.1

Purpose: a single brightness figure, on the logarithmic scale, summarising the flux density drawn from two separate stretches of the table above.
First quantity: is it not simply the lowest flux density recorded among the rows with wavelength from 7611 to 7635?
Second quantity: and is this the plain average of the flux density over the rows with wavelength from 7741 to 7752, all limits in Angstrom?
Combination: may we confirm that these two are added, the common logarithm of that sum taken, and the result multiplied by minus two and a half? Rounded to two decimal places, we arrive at -5.73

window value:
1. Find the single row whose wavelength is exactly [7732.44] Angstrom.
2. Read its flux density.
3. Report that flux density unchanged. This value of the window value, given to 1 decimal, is 91.3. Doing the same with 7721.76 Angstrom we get 105.0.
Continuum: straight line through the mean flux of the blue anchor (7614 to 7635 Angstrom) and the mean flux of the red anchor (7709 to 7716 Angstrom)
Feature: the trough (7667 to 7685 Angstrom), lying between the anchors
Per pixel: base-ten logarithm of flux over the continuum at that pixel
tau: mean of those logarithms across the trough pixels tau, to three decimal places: 0.010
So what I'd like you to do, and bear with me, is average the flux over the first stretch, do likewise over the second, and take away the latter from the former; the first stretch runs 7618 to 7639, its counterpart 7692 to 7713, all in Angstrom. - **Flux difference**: 19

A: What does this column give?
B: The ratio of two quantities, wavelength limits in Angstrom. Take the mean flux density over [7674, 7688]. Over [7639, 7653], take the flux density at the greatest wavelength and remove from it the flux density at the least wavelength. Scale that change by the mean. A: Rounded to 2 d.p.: -0.07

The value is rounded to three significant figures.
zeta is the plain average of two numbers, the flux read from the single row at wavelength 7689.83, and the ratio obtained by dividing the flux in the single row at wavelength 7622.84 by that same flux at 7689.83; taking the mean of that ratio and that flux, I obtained 51.0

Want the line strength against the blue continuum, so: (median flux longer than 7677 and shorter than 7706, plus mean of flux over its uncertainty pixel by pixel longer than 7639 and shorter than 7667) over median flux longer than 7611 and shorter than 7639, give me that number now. 0.99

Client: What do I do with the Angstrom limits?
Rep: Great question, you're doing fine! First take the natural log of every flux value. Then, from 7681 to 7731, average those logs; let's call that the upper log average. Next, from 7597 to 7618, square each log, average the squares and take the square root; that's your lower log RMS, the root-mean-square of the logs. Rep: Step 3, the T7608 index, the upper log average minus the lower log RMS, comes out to -0.099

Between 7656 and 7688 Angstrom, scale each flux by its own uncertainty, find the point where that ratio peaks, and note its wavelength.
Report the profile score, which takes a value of 7668.61 Angstrom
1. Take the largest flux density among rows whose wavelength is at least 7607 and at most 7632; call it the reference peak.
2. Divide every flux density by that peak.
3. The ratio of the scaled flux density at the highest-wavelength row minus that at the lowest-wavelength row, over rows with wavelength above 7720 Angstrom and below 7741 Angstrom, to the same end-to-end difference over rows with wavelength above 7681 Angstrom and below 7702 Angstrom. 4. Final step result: -0.1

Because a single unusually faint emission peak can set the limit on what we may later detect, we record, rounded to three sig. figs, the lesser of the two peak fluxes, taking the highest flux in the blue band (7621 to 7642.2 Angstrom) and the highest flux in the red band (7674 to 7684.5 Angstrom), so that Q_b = 117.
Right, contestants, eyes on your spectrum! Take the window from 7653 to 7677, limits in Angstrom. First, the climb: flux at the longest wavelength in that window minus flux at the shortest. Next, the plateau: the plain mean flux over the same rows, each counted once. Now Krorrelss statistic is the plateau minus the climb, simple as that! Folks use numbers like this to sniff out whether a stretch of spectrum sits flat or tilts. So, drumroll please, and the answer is 105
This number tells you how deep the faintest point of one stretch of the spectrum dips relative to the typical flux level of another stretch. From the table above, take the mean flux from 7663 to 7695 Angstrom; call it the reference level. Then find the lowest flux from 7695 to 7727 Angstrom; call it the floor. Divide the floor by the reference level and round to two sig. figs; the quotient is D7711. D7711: 0.51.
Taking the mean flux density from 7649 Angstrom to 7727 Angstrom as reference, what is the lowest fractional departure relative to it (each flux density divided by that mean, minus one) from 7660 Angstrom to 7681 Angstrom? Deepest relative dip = -0.20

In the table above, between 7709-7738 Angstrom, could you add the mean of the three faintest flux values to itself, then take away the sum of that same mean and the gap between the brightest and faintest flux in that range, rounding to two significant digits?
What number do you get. 45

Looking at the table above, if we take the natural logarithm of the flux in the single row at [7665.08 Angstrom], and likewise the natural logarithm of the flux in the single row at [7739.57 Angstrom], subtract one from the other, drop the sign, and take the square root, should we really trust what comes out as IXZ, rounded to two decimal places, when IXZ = 0.26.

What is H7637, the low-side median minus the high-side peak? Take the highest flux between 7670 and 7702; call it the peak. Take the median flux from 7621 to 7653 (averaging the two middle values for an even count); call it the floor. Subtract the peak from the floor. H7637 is -22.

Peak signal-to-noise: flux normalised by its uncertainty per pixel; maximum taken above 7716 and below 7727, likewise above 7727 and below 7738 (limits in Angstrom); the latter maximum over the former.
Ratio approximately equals 0.88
